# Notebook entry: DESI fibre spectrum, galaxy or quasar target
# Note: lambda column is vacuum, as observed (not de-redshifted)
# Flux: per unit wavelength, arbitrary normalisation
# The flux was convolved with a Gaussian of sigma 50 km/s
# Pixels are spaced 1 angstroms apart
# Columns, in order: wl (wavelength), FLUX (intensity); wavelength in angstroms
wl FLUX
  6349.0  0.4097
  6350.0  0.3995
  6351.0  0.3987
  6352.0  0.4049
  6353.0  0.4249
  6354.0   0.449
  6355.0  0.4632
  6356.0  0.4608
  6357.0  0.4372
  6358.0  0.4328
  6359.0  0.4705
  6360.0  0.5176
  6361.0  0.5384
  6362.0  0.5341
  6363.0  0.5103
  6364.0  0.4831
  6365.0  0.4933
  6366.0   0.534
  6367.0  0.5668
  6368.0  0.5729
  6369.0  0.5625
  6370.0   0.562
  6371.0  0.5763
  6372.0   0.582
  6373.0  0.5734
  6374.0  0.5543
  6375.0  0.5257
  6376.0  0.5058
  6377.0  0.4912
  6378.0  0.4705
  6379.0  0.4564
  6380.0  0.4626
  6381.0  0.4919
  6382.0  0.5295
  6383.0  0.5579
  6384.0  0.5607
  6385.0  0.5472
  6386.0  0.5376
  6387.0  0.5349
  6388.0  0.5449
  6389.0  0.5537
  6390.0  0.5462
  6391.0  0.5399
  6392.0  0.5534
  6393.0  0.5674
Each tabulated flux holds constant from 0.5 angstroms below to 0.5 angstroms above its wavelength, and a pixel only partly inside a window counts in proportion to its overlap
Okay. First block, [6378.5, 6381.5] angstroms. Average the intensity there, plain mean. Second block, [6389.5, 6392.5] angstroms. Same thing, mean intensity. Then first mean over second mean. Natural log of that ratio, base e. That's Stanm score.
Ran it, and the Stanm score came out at -0.15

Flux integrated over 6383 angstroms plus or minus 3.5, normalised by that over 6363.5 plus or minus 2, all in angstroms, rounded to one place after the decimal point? 1.8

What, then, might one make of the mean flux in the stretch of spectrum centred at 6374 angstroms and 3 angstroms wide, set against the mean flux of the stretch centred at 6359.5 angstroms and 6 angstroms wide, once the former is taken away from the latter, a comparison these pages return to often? -0.063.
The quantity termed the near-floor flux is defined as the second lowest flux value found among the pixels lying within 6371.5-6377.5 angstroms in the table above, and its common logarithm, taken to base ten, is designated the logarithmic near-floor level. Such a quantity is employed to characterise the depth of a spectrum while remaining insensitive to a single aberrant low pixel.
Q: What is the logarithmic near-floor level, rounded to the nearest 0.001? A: -0.296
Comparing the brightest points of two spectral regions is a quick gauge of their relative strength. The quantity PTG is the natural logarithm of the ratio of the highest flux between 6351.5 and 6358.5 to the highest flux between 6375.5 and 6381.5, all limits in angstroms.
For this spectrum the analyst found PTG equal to -0.09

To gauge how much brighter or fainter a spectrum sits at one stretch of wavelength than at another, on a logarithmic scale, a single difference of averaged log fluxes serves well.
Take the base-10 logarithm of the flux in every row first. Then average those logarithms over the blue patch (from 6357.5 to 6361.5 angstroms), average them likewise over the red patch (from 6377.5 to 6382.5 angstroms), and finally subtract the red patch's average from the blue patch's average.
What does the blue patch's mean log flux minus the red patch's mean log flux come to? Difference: 0.01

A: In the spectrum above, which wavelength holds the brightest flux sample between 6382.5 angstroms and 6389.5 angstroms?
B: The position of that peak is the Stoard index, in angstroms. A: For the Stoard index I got 6384.0 angstroms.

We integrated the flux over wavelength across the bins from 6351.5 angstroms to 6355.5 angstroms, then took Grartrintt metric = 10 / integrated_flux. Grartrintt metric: 5.7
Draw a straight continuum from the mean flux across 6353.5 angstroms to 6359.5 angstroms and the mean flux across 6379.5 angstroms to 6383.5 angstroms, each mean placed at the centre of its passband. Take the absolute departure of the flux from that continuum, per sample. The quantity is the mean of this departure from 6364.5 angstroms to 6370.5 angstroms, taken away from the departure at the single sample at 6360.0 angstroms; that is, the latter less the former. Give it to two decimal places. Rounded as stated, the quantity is -0.01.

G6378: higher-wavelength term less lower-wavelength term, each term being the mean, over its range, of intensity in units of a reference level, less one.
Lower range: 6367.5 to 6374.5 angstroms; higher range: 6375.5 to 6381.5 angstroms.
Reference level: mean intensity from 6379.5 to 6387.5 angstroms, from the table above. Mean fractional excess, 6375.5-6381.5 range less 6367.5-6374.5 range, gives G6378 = -0.17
